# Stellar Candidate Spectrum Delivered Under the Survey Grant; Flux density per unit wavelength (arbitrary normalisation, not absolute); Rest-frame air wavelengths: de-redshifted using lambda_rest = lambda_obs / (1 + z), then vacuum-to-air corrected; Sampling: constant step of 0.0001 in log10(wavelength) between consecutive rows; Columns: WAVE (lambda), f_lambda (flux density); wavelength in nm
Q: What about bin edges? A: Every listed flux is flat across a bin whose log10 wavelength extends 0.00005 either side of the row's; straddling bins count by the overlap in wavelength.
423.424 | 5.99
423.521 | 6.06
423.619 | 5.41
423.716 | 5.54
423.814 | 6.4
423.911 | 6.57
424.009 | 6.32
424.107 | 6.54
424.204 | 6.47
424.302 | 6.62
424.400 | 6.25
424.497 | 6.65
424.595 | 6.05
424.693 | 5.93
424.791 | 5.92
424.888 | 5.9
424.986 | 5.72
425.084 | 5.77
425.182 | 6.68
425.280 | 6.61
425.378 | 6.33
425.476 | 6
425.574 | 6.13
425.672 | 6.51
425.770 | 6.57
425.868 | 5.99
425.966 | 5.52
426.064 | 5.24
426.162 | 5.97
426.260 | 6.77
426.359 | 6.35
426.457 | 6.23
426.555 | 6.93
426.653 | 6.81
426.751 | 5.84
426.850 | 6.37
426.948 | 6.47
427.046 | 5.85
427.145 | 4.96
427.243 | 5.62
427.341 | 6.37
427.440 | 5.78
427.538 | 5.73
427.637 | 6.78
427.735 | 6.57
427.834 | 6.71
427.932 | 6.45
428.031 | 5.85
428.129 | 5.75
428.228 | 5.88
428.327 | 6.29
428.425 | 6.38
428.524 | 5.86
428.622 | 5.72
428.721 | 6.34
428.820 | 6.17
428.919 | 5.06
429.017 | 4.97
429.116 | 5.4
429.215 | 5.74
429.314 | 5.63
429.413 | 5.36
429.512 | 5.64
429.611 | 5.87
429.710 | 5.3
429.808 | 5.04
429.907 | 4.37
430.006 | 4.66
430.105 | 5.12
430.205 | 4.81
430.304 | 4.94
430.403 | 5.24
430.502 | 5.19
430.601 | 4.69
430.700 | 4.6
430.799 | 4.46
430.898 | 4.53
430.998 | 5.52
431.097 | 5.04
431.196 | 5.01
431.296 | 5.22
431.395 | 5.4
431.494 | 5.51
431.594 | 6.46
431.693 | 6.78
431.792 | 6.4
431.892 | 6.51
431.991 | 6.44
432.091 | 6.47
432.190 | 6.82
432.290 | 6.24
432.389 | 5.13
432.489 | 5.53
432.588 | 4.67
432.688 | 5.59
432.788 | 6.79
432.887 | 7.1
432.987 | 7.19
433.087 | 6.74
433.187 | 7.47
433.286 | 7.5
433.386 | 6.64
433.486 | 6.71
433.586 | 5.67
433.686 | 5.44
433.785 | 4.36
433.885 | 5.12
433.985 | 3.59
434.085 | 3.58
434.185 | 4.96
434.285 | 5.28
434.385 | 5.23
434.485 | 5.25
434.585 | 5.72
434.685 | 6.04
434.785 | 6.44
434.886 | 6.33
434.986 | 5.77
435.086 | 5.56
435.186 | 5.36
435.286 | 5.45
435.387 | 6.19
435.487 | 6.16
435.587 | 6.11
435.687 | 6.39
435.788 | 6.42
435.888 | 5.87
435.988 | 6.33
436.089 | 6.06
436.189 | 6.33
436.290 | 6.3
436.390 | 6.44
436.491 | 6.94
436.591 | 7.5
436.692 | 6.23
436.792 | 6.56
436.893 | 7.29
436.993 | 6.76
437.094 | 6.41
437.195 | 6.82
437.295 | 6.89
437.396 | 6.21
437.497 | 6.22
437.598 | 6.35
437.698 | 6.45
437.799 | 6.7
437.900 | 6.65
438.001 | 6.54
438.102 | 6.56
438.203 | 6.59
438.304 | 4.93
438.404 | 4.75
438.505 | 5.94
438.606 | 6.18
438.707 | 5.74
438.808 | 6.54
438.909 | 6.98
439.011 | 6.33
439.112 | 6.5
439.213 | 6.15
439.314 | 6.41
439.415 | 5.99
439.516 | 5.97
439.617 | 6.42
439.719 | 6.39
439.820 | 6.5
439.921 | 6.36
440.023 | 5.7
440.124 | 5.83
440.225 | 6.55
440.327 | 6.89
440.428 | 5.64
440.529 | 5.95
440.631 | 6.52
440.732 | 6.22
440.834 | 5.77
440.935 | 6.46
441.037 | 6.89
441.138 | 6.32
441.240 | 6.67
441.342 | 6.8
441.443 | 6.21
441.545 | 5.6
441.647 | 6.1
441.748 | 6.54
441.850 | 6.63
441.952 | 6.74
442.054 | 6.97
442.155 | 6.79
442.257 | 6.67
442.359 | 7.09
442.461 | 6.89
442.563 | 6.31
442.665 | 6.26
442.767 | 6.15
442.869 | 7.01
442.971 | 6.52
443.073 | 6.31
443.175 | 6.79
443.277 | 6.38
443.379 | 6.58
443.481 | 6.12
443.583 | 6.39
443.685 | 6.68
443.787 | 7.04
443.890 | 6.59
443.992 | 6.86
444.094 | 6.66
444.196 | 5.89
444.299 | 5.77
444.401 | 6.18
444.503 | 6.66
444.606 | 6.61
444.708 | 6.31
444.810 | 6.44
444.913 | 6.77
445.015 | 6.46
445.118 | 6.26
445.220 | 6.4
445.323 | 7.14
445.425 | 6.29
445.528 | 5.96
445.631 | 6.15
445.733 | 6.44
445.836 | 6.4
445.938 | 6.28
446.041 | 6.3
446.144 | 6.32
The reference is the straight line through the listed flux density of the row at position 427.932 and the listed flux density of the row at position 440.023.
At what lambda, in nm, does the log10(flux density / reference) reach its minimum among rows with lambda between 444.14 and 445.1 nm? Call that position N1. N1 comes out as 444.299 nm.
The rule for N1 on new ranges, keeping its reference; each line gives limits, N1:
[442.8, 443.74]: 443.481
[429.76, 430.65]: 429.907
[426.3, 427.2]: 427.145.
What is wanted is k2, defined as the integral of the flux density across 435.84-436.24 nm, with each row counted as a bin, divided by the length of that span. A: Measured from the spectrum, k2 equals 6.14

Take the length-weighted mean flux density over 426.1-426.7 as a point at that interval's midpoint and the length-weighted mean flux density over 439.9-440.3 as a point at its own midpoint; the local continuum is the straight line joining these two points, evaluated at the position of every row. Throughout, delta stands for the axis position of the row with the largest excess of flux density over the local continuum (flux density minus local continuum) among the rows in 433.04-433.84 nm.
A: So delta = 433.286 nm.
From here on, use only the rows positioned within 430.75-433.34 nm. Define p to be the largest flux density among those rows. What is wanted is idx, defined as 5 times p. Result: 37.5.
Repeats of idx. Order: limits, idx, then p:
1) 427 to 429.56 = 33.9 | 6.78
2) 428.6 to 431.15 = 31.7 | 6.34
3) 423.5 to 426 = 33.4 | 6.68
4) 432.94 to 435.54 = 37.5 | 7.5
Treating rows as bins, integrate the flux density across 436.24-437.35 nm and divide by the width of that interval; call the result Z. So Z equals 6.74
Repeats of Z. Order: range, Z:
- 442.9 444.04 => 6.58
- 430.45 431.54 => 5.02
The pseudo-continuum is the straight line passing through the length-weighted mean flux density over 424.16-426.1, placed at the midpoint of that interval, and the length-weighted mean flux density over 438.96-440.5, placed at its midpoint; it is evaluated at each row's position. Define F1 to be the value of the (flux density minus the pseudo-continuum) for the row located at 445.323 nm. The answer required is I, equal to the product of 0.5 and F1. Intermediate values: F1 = 0.9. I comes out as 0.4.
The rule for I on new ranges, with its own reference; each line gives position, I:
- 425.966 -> -0.3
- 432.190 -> 0.3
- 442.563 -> 0.0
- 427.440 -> -0.2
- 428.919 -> -0.6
